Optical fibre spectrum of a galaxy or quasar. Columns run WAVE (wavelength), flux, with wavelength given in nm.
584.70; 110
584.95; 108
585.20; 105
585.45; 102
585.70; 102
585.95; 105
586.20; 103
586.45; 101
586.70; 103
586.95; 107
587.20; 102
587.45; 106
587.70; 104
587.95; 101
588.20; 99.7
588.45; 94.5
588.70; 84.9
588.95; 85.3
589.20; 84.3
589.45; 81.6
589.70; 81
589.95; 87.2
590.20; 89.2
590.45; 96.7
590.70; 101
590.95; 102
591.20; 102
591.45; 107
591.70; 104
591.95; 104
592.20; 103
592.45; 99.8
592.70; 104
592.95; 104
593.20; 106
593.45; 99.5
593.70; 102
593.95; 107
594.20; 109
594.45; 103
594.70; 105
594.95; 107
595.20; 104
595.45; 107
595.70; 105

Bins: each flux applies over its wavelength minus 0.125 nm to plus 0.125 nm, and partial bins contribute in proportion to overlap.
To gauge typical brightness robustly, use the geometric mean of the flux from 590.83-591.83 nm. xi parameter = 103.7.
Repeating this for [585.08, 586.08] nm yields 103.5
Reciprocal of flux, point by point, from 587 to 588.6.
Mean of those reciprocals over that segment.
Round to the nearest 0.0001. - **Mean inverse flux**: 0.0099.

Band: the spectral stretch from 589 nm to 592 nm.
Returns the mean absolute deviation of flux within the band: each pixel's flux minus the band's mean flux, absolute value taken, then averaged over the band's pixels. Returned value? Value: 9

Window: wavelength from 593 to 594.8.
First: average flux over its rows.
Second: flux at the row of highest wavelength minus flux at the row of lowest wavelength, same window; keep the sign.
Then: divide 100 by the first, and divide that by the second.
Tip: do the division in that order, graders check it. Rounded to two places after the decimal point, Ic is -0.96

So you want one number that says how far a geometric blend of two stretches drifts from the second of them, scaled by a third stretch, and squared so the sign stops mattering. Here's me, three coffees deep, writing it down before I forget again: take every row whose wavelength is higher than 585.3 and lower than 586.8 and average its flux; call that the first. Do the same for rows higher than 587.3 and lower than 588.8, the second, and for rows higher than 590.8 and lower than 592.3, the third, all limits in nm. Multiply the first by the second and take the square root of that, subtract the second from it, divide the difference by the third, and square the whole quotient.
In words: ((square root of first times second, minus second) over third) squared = 0.000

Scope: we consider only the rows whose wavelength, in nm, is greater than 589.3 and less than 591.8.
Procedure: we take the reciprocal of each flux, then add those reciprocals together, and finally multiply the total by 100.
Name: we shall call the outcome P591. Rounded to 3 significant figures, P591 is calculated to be 10.6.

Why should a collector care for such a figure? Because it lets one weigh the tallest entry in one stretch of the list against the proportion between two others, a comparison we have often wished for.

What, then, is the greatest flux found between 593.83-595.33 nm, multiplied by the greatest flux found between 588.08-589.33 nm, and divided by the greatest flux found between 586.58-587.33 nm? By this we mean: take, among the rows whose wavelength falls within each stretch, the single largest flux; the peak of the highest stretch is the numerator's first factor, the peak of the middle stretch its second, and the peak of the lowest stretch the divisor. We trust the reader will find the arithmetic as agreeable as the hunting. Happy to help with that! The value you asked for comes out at 102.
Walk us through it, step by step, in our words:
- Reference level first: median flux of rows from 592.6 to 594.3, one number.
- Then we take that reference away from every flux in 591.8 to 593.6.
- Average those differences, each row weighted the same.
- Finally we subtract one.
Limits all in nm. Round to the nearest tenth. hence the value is -2.1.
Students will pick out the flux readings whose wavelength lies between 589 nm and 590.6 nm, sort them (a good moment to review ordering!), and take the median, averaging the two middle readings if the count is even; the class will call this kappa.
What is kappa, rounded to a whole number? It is 86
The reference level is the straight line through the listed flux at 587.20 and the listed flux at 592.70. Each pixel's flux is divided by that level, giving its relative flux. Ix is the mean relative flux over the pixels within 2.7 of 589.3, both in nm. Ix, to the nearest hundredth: 0.94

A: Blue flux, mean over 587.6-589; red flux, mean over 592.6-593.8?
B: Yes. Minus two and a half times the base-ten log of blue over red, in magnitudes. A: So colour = 0.09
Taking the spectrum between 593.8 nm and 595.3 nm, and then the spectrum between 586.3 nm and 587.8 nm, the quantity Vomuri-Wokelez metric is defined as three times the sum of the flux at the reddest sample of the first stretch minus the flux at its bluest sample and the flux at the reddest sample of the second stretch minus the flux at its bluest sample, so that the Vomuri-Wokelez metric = 0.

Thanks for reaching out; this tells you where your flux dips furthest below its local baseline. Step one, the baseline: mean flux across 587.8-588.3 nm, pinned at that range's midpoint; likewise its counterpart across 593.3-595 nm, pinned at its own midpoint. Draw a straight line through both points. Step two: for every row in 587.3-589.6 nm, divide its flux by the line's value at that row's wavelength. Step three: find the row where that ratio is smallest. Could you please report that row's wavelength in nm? 589.45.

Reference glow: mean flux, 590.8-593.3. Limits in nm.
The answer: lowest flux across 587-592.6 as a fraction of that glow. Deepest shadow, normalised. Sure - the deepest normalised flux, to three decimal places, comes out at 0.782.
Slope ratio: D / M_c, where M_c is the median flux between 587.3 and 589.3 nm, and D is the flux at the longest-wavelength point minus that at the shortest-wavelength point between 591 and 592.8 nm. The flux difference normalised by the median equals 0.02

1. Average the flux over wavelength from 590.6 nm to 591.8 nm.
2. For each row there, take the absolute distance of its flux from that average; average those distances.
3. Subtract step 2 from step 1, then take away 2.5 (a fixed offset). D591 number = 99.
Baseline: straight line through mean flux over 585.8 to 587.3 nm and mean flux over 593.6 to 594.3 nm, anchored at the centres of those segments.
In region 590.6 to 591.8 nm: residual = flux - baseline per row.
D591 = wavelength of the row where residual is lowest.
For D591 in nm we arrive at 590.70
